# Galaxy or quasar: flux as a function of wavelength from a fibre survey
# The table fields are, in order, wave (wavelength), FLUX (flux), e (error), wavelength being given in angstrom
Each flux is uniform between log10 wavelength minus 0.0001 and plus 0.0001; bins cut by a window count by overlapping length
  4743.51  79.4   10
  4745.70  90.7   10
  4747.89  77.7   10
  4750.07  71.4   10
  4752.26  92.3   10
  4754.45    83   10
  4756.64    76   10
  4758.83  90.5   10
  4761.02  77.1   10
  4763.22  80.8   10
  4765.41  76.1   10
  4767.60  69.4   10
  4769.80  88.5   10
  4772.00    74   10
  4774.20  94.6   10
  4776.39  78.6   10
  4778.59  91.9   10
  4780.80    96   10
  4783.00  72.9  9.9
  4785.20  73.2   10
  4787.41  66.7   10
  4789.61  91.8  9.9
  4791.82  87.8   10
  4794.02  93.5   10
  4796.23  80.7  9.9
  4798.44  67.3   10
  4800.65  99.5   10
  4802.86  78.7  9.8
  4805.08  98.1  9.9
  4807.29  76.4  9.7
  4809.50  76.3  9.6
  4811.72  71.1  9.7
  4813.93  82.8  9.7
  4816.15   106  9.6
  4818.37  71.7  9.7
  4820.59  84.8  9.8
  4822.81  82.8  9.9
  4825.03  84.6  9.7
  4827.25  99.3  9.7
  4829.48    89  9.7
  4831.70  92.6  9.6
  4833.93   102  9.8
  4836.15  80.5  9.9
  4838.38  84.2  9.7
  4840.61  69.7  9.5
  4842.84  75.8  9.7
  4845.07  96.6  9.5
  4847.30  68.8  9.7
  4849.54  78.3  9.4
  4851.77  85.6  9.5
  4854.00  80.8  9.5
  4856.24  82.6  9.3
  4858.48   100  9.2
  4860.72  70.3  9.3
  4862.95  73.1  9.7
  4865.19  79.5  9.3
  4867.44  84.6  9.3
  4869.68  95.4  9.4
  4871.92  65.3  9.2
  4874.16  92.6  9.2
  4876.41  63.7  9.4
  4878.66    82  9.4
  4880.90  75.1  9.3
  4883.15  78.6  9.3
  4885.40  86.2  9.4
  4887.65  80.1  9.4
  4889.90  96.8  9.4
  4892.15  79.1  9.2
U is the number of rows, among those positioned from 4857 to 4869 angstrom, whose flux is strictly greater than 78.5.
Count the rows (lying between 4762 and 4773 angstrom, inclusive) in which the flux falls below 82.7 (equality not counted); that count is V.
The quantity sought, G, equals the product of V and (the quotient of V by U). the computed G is 5.3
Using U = 3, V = 4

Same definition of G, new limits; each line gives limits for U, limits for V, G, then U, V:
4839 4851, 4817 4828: 1.0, 1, 1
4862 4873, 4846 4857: 5.3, 3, 4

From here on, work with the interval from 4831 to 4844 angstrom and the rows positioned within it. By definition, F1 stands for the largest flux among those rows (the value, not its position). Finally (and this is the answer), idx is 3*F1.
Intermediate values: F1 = 102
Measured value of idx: 306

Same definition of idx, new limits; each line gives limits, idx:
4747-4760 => 277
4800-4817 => 318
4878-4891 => 290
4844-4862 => 300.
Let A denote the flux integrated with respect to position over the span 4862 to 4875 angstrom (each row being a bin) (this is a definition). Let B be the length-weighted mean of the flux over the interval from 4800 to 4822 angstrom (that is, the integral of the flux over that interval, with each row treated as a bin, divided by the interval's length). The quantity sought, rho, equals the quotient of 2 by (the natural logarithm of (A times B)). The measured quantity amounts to 0.175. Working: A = 1061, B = 84.2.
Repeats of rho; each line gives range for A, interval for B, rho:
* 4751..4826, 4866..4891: 0.152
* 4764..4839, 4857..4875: 0.152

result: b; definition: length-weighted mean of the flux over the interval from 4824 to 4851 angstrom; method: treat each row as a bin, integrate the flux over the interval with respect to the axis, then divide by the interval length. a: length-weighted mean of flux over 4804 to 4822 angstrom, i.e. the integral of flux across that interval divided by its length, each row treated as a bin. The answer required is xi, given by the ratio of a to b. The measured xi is 0.980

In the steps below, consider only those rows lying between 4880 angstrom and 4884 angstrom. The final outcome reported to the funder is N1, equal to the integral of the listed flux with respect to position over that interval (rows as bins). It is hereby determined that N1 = 307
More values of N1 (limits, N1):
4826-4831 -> 469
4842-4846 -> 346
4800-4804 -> 351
